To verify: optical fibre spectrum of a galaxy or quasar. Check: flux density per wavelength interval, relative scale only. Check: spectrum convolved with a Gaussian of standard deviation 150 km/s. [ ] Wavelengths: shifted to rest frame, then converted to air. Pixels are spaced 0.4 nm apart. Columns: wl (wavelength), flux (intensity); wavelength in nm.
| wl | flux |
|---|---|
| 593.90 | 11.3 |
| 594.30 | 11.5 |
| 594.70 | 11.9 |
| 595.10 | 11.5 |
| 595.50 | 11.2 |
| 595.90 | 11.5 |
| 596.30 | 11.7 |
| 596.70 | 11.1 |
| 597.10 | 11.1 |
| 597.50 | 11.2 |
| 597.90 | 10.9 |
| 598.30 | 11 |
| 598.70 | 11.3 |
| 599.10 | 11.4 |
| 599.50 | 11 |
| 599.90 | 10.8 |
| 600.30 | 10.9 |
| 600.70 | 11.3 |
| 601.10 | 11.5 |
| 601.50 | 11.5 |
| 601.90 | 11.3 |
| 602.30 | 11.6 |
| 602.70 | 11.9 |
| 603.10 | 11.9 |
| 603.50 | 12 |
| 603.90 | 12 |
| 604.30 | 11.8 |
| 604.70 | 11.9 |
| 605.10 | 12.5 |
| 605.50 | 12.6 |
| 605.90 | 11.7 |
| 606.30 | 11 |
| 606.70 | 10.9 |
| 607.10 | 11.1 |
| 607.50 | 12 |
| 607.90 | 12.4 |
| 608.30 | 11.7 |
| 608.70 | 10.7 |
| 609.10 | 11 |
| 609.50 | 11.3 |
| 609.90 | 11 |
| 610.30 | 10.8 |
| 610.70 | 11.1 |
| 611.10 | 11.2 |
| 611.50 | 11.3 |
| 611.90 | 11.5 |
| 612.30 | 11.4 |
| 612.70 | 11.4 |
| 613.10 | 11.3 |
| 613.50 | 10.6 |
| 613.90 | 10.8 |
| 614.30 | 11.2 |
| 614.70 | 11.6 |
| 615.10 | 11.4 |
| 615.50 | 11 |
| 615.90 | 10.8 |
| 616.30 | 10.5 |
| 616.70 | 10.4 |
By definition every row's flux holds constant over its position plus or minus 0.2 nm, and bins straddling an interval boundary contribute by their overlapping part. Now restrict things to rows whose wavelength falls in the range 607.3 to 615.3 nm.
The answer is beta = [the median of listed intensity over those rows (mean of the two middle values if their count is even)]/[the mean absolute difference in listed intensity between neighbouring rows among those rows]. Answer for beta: 36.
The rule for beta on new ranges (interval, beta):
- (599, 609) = 34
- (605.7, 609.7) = 22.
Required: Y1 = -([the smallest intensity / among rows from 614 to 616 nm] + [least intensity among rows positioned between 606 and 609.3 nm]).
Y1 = -21.5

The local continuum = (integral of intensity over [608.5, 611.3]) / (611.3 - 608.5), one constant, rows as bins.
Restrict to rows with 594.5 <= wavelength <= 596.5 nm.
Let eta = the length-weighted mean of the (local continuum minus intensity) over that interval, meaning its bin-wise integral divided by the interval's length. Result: -0.5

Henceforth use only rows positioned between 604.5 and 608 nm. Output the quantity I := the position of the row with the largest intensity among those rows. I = 605.50 nm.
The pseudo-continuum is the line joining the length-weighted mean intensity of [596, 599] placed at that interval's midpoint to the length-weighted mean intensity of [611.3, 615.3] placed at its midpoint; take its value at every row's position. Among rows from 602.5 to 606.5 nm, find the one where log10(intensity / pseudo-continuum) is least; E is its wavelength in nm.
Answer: 606.30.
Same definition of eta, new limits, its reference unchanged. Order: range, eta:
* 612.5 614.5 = 0.0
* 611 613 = -0.4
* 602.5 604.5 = -0.9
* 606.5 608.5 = -0.6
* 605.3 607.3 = -0.4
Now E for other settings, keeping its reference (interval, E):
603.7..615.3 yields 613.50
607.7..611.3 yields 608.70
